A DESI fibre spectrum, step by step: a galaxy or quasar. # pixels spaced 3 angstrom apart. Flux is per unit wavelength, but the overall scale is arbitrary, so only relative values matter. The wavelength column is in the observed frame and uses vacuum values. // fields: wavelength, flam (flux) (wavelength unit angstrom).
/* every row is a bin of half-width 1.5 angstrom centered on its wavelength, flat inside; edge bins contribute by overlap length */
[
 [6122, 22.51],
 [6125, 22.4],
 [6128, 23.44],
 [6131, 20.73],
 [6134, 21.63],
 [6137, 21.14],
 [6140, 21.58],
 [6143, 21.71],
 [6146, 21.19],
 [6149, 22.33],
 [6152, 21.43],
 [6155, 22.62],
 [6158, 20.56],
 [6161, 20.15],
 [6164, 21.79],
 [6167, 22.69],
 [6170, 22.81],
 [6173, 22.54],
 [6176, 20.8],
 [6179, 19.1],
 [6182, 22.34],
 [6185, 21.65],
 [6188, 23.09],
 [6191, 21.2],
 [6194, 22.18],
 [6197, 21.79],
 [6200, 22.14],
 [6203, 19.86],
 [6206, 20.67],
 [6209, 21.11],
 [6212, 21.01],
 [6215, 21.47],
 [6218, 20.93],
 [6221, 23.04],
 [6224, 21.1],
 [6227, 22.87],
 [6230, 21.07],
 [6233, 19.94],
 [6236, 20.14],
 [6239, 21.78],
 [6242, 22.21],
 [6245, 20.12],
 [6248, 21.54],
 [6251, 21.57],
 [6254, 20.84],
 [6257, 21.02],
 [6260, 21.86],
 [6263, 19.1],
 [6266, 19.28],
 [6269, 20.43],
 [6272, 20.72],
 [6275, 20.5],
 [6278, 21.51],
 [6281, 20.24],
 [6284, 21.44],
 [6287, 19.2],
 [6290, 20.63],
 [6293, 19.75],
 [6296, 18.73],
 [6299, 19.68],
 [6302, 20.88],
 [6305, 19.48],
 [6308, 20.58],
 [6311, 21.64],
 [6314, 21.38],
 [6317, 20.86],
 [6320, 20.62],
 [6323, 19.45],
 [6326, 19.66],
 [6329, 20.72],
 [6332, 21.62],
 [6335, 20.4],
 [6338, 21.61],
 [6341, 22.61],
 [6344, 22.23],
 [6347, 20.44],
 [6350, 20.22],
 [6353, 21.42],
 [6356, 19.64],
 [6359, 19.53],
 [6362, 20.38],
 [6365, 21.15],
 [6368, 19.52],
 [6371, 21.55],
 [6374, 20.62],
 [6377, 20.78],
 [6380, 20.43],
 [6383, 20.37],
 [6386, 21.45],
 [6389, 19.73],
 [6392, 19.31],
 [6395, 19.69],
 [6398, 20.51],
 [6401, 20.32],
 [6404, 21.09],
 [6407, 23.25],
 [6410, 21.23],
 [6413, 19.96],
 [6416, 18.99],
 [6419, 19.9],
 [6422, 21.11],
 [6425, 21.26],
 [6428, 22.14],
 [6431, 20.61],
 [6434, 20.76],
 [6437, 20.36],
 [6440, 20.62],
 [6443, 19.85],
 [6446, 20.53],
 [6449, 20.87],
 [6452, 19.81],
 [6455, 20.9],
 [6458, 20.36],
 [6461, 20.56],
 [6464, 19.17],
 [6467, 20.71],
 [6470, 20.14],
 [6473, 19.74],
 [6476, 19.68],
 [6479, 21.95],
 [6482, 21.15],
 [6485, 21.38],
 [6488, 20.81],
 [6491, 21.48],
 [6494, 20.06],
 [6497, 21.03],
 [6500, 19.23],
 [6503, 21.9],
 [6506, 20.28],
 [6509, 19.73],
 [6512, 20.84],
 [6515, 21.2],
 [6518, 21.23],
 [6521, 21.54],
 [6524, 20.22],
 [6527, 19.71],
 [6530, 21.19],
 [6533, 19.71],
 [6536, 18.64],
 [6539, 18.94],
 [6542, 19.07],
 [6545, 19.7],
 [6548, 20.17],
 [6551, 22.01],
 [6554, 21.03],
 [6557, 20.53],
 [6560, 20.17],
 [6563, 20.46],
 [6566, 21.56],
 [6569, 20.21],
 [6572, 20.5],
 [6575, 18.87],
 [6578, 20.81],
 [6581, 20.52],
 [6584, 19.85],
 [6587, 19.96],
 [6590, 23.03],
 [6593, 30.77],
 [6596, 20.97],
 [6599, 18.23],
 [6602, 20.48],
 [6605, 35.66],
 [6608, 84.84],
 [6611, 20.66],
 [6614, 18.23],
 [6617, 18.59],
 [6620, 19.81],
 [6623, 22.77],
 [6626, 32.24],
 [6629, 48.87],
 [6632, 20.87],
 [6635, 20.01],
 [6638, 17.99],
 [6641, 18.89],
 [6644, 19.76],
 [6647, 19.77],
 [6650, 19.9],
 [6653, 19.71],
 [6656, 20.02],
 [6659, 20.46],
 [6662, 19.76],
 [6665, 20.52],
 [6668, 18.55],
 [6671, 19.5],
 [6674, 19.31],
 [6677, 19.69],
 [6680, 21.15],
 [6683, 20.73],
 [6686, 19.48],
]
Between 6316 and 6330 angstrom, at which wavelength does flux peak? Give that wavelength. 6317 angstrom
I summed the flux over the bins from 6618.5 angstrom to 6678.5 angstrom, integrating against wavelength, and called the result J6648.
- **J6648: 1315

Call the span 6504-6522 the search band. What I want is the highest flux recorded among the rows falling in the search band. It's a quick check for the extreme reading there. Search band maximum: 21.54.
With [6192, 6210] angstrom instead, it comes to 22.18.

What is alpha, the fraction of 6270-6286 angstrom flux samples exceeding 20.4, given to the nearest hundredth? 0.80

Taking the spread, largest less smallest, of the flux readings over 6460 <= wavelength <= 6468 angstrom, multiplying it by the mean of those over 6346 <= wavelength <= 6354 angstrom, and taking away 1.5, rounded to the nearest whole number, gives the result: 30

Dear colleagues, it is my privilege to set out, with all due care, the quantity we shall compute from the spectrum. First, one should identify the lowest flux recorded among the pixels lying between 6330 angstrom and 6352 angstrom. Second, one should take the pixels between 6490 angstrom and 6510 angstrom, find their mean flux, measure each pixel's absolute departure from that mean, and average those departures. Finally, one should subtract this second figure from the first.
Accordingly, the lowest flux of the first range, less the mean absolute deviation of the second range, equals 19.4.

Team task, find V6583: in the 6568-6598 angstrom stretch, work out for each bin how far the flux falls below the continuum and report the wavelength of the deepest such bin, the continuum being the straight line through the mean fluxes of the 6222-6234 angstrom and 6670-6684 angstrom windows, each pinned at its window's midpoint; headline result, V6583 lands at 6575 angstrom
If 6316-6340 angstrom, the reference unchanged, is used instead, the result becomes 6323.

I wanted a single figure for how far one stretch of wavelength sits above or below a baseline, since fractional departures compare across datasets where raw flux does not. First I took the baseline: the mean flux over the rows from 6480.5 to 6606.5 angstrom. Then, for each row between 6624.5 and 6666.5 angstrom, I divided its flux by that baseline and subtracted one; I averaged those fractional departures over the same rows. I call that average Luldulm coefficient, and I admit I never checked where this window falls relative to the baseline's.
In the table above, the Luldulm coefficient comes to 0.08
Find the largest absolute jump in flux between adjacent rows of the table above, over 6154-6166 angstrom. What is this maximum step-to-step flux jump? 2.1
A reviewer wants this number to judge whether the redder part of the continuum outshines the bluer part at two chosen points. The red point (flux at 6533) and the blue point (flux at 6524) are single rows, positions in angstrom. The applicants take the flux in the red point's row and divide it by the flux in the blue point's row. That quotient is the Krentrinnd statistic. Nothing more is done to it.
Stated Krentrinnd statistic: 0.97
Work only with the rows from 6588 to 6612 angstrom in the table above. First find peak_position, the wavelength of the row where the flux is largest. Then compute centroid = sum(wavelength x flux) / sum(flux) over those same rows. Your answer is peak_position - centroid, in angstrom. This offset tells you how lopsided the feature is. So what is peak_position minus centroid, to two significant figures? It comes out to 5.7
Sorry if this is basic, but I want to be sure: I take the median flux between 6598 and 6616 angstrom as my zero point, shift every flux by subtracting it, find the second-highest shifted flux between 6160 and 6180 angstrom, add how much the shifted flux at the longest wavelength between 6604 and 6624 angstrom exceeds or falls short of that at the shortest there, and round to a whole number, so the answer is -11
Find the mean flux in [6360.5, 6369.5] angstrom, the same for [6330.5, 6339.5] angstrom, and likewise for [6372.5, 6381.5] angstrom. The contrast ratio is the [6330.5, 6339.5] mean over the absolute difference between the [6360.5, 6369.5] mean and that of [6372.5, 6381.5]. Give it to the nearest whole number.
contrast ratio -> 82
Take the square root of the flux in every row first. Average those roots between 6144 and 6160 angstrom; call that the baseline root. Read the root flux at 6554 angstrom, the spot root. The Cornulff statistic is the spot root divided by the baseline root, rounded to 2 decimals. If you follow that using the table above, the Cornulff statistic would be 0.99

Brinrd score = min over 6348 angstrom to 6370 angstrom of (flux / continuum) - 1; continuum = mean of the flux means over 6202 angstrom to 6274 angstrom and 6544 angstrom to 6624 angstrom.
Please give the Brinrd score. -0.127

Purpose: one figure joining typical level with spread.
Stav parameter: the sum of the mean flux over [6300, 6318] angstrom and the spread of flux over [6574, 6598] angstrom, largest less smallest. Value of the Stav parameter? 33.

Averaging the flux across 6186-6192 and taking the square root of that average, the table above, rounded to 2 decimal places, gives 4.71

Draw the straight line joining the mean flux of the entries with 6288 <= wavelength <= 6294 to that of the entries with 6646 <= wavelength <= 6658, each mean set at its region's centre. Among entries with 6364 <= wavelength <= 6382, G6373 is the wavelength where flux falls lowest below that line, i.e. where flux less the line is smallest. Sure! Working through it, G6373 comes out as 6368 angstrom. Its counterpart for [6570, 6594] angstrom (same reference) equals 6575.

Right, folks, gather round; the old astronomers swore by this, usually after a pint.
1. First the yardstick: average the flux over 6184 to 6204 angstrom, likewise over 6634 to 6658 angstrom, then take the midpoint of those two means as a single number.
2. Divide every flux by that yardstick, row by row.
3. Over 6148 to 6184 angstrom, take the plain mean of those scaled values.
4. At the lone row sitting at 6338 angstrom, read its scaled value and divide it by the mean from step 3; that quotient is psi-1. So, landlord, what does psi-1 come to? 1.001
